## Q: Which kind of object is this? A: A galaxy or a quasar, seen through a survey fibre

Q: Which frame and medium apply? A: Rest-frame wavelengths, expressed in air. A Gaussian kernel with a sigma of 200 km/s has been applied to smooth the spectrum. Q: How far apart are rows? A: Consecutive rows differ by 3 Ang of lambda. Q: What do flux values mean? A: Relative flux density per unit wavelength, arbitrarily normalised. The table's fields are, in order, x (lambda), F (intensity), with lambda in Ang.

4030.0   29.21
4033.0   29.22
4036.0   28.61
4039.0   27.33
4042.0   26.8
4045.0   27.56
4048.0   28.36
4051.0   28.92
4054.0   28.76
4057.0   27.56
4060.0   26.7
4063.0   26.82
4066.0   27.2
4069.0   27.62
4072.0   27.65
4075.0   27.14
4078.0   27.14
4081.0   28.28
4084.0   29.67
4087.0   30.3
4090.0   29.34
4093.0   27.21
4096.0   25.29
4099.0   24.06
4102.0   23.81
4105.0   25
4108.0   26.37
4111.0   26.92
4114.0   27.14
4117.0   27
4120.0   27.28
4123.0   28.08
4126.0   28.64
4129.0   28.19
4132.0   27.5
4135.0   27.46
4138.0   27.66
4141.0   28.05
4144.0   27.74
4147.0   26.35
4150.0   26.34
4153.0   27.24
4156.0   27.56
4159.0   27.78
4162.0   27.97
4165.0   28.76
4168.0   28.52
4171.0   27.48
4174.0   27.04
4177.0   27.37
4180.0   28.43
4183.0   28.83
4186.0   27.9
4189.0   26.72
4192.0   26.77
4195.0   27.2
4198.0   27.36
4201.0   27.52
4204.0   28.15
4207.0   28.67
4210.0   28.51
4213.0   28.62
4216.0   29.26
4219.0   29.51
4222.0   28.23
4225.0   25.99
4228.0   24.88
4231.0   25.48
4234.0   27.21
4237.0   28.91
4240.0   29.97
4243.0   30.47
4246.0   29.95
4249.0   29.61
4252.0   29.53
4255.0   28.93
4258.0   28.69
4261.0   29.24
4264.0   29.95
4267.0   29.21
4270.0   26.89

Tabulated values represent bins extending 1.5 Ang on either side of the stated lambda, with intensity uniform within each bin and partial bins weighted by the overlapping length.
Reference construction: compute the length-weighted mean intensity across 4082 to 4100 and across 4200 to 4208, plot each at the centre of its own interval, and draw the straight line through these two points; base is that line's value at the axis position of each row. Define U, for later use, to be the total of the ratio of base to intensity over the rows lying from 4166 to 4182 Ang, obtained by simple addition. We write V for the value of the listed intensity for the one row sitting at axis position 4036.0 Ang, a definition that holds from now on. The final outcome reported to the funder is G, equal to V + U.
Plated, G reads 33.7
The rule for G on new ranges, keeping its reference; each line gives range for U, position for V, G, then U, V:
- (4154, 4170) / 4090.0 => 34.3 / 4.98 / 29.34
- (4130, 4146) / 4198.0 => 32.4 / 5.04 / 27.36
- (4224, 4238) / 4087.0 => 35.6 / 5.34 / 30.3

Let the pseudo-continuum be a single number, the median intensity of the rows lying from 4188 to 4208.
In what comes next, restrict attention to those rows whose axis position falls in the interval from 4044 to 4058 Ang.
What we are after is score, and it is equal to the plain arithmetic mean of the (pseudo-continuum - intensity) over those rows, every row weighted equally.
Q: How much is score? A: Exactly -0.87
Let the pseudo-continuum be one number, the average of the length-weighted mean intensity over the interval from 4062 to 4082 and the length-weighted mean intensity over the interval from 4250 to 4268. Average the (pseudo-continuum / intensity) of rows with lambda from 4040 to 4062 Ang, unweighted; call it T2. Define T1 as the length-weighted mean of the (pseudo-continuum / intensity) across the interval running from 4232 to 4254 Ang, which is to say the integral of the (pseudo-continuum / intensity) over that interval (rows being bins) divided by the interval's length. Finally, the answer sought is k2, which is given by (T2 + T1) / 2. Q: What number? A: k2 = 0.99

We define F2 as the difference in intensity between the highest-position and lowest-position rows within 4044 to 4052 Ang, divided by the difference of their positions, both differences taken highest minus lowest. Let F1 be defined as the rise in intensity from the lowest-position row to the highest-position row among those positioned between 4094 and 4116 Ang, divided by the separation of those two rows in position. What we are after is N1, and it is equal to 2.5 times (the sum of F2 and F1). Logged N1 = 0.8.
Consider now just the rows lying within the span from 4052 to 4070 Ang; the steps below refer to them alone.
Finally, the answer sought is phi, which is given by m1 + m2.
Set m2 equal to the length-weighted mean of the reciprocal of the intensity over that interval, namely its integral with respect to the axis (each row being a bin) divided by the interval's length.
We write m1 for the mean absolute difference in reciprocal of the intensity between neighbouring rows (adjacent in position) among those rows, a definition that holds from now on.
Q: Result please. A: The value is 0.0372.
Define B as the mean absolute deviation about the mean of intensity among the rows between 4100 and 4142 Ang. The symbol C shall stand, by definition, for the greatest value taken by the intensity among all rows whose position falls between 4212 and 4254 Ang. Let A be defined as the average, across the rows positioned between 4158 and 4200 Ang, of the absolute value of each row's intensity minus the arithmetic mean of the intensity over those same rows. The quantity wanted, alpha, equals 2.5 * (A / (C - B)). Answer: 0.050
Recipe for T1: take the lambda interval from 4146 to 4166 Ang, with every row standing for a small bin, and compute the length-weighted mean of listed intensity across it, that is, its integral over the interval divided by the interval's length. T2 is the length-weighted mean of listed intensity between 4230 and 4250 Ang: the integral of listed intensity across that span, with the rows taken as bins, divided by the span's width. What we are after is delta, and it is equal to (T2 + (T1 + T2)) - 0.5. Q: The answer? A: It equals 84.6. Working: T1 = 27.4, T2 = 28.9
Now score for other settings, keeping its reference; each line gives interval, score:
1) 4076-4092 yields -1.59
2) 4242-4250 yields -2.65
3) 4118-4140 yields -0.47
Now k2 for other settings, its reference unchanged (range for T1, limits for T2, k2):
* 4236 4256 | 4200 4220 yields 0.97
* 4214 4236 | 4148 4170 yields 1.03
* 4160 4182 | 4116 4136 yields 1.02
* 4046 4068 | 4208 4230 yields 1.02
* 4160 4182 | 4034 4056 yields 1.01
